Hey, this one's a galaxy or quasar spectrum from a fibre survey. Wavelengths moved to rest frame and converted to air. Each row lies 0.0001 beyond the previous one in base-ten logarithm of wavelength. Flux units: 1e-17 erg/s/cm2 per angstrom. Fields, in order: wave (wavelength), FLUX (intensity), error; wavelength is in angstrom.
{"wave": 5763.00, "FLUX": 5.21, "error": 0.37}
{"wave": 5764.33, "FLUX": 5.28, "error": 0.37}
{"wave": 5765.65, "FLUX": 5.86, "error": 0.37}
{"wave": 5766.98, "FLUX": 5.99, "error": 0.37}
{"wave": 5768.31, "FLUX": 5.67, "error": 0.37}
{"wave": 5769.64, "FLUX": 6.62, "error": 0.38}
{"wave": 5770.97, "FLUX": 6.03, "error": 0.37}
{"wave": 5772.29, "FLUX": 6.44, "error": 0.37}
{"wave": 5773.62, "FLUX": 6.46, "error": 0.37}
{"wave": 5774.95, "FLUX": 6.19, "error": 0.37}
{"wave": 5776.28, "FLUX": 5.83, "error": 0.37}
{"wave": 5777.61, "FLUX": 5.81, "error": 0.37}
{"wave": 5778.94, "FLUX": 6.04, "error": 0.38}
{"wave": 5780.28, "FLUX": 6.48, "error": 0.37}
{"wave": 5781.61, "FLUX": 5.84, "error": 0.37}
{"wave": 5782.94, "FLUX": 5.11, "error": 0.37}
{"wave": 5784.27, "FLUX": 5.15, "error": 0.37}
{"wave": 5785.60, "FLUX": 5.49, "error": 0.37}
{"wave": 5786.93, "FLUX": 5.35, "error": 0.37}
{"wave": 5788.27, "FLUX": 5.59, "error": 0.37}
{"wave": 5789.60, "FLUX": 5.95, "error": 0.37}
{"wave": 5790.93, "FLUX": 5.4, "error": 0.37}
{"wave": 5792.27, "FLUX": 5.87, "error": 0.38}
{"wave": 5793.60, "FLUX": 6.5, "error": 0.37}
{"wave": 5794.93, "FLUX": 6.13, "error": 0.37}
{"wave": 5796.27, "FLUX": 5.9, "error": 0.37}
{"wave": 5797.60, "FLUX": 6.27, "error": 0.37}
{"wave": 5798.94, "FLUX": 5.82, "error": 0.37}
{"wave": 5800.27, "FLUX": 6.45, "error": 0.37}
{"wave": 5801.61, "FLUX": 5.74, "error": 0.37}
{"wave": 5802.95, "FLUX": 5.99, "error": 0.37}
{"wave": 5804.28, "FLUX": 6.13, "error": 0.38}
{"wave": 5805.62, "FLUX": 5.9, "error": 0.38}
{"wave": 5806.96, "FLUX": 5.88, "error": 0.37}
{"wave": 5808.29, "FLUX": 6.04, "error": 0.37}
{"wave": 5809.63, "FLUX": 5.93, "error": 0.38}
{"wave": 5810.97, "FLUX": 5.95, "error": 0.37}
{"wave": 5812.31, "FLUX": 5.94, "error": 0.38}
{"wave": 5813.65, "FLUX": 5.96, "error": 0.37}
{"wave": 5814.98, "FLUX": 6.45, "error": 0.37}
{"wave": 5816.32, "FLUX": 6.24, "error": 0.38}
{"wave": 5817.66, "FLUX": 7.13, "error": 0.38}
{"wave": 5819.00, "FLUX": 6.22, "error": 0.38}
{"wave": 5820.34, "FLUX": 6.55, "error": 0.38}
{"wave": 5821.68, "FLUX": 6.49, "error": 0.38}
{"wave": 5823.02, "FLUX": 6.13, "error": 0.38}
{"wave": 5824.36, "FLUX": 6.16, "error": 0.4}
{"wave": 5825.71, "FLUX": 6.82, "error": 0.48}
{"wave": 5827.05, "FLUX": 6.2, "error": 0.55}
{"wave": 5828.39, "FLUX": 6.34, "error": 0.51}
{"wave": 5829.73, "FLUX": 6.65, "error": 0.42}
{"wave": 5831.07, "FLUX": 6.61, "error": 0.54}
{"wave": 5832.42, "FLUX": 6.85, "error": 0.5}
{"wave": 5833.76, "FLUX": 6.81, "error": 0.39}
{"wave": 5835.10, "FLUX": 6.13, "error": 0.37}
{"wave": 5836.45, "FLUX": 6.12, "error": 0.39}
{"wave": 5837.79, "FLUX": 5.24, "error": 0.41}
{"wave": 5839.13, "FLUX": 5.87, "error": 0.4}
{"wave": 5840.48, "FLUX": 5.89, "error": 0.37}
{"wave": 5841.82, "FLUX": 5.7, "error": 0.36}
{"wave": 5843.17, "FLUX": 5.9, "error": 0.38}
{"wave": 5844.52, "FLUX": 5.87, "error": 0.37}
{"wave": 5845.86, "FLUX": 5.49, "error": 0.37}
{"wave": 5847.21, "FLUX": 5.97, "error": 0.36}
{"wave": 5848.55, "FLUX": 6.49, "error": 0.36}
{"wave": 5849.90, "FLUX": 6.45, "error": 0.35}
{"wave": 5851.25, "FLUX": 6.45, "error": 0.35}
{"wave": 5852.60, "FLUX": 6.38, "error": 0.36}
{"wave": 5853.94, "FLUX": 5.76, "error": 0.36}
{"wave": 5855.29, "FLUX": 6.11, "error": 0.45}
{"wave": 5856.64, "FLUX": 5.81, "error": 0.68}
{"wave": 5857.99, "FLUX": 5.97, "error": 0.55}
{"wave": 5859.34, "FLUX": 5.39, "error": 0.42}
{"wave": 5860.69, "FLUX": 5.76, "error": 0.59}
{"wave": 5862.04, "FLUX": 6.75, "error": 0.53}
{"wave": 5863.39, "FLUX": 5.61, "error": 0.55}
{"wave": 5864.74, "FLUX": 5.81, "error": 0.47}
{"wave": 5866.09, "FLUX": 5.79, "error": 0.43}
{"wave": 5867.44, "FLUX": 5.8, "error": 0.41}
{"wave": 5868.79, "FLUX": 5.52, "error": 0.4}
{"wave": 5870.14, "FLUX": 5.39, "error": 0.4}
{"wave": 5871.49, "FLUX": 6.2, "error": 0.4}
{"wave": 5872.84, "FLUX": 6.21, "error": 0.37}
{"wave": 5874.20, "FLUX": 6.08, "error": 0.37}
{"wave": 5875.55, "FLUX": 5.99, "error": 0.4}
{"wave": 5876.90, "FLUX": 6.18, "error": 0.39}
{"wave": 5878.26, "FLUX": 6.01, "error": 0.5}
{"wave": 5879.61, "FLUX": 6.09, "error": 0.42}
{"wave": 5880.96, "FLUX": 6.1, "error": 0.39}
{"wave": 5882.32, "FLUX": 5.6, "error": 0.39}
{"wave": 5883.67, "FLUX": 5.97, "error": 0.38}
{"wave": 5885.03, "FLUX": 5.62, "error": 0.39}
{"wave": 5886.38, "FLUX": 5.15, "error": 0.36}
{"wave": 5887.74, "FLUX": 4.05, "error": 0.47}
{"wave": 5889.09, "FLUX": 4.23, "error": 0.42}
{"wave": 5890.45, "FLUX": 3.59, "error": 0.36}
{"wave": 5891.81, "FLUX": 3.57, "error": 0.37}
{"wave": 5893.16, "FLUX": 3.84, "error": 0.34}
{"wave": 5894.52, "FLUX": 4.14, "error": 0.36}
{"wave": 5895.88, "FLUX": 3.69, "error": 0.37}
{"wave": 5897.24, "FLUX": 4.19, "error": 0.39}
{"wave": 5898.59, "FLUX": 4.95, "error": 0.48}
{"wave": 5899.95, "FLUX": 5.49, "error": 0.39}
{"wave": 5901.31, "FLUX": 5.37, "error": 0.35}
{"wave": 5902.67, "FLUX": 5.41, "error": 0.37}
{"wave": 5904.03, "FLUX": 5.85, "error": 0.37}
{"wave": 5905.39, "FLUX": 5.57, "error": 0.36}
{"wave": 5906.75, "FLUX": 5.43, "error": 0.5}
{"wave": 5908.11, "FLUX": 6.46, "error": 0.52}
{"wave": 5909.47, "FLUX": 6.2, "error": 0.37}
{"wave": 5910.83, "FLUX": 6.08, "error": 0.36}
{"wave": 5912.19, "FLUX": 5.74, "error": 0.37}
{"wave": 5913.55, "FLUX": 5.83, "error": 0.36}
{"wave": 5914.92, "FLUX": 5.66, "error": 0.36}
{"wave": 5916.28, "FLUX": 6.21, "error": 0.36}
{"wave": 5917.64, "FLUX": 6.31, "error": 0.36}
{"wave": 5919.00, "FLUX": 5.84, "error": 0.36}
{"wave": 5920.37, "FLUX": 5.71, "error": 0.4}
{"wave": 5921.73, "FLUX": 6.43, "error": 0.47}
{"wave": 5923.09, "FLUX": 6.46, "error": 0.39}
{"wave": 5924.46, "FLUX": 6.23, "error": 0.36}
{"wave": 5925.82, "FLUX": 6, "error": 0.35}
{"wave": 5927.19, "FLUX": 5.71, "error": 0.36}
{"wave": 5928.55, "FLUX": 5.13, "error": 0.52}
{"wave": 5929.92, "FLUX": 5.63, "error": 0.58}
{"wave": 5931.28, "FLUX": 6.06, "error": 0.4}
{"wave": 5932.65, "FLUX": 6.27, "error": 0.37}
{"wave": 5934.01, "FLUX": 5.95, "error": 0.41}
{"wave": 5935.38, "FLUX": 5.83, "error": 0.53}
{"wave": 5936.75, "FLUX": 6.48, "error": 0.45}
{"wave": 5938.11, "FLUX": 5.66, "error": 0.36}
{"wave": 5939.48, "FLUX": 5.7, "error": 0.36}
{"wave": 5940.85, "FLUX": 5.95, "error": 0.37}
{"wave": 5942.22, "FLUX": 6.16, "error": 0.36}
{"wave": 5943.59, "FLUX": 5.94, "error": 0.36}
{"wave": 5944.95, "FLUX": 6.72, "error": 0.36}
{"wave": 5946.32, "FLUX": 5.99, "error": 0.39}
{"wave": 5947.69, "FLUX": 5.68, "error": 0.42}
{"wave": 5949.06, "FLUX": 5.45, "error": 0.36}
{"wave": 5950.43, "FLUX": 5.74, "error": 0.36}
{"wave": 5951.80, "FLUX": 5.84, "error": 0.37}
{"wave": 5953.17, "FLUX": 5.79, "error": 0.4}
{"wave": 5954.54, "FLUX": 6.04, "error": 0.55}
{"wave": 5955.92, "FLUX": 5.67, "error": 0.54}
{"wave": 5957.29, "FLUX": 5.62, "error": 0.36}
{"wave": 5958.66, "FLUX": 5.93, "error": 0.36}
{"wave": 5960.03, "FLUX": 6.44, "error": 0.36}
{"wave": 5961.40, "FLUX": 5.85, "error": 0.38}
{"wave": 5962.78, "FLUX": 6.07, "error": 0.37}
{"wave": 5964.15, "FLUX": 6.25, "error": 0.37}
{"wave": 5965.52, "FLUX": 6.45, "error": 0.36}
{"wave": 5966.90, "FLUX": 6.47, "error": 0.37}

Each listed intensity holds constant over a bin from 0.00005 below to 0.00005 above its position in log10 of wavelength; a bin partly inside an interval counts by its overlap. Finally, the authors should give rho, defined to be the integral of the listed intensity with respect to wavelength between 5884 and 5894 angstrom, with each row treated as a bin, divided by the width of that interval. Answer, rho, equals 4.35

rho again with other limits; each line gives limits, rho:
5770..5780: 6.14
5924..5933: 5.84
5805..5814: 5.94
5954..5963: 5.93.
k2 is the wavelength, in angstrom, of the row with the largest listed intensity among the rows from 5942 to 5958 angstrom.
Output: 5944.95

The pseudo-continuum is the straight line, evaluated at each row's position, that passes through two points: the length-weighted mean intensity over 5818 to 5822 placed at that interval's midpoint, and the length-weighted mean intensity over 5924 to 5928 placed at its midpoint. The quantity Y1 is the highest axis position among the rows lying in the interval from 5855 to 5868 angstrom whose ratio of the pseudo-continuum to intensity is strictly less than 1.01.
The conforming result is 5862.04 angstrom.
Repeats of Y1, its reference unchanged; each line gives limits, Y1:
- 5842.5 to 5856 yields 5852.60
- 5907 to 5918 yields 5917.64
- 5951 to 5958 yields 5954.54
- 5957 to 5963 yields 5962.78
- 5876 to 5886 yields 5876.90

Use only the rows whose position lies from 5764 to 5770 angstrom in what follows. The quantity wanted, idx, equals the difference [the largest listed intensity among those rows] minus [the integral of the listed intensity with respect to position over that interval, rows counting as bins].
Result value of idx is -29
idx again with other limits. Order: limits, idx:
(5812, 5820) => -44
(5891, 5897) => -19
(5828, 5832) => -20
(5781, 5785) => -16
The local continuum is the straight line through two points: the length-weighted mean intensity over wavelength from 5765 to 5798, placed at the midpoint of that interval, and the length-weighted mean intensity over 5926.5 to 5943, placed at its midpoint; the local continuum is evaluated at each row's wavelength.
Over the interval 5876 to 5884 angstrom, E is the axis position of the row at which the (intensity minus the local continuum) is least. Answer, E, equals 5882.32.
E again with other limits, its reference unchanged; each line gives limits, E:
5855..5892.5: 5891.81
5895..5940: 5895.88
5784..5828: 5784.27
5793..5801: 5798.94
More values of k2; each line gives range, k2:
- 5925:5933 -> 5932.65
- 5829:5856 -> 5832.42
